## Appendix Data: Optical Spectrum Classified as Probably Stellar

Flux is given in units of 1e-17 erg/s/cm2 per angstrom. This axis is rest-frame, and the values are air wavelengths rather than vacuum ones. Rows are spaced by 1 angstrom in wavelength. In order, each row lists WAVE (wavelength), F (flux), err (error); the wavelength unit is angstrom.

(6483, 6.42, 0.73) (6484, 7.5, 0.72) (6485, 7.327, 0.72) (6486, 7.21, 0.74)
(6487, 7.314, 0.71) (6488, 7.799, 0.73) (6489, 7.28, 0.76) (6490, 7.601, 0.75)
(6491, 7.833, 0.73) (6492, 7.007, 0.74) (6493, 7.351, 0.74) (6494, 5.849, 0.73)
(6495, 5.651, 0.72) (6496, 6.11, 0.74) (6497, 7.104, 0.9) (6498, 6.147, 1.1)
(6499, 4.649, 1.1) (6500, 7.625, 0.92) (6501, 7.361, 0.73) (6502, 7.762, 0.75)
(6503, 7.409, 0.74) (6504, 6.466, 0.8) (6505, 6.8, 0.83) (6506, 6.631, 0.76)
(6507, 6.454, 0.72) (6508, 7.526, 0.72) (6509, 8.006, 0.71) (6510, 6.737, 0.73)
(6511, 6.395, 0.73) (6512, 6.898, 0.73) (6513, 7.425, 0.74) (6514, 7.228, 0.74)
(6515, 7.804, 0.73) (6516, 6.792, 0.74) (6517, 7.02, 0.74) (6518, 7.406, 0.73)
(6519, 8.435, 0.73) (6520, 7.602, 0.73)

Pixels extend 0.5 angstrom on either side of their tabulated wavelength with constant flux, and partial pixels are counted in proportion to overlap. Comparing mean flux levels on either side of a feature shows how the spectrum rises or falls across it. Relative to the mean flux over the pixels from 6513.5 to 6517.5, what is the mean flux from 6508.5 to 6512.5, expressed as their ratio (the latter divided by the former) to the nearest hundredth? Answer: 0.97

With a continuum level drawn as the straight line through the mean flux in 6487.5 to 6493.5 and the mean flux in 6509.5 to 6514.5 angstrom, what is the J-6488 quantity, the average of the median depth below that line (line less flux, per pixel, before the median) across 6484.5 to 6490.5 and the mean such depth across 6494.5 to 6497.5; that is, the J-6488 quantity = 0.65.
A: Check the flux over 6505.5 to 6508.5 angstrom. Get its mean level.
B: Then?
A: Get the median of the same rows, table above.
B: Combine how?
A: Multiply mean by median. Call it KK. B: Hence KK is 46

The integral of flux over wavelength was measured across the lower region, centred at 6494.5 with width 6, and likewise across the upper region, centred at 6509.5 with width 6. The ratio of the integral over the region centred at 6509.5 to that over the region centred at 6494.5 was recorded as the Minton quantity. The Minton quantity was 1.08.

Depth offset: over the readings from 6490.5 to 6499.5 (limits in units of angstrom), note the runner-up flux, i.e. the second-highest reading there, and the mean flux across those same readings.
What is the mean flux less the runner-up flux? -0.9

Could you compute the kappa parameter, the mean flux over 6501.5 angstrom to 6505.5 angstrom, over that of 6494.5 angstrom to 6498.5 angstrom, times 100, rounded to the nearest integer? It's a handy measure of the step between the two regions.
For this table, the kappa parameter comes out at 114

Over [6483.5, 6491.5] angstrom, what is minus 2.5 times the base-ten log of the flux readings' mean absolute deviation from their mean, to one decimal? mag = 1.7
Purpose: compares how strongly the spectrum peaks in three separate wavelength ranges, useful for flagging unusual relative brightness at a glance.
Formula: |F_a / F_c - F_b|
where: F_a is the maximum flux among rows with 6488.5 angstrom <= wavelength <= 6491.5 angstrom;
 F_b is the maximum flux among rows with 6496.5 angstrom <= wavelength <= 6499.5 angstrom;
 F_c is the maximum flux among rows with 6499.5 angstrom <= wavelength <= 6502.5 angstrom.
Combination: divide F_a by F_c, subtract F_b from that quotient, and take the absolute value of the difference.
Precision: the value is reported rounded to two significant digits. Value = 6.1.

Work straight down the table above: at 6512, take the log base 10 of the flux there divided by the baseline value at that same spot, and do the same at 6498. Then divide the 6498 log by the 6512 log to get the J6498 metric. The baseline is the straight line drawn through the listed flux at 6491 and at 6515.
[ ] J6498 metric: 1.9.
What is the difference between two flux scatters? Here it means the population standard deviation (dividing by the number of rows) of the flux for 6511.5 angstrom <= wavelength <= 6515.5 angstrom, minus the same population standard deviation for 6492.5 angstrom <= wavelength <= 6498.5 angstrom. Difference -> -0.31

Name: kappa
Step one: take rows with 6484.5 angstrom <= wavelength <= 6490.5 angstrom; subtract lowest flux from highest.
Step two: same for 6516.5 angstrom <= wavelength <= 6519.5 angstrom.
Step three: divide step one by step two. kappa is 0.4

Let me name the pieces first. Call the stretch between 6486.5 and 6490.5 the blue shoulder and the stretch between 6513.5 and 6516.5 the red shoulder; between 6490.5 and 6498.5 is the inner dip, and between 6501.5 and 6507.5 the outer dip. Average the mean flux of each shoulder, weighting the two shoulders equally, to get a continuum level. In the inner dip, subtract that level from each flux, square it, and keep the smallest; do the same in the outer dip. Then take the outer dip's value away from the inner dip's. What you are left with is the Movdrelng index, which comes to 0.001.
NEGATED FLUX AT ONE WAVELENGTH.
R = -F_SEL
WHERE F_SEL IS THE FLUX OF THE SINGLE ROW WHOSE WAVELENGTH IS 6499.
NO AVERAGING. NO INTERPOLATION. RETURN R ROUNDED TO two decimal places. -4.65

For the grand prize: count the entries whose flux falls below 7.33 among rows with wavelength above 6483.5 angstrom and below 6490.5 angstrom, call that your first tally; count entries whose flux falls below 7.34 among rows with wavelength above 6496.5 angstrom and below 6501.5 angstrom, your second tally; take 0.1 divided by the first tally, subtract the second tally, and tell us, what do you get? -3.0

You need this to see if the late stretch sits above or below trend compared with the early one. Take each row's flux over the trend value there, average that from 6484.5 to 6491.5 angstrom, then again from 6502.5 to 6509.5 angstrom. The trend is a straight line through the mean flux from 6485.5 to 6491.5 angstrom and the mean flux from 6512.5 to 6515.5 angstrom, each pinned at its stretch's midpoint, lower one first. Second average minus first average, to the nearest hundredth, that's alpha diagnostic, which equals -0.06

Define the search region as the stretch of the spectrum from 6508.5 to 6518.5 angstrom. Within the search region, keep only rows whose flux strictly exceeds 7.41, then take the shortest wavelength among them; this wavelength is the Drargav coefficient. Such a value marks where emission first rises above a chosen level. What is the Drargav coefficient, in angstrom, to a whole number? 6509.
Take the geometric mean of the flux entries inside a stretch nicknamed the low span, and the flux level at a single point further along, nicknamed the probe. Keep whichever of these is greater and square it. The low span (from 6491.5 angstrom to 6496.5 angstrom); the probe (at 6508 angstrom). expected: 56.6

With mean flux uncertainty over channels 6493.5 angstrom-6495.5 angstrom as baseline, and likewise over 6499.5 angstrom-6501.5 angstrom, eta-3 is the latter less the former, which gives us 0.10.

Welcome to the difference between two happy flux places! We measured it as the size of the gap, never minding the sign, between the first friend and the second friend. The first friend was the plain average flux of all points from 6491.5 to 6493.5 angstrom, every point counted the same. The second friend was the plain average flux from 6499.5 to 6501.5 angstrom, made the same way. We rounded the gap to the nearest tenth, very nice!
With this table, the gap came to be 0.3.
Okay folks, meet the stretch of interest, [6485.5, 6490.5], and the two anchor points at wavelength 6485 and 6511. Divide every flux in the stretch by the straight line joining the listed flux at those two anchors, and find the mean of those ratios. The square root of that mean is 1.015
